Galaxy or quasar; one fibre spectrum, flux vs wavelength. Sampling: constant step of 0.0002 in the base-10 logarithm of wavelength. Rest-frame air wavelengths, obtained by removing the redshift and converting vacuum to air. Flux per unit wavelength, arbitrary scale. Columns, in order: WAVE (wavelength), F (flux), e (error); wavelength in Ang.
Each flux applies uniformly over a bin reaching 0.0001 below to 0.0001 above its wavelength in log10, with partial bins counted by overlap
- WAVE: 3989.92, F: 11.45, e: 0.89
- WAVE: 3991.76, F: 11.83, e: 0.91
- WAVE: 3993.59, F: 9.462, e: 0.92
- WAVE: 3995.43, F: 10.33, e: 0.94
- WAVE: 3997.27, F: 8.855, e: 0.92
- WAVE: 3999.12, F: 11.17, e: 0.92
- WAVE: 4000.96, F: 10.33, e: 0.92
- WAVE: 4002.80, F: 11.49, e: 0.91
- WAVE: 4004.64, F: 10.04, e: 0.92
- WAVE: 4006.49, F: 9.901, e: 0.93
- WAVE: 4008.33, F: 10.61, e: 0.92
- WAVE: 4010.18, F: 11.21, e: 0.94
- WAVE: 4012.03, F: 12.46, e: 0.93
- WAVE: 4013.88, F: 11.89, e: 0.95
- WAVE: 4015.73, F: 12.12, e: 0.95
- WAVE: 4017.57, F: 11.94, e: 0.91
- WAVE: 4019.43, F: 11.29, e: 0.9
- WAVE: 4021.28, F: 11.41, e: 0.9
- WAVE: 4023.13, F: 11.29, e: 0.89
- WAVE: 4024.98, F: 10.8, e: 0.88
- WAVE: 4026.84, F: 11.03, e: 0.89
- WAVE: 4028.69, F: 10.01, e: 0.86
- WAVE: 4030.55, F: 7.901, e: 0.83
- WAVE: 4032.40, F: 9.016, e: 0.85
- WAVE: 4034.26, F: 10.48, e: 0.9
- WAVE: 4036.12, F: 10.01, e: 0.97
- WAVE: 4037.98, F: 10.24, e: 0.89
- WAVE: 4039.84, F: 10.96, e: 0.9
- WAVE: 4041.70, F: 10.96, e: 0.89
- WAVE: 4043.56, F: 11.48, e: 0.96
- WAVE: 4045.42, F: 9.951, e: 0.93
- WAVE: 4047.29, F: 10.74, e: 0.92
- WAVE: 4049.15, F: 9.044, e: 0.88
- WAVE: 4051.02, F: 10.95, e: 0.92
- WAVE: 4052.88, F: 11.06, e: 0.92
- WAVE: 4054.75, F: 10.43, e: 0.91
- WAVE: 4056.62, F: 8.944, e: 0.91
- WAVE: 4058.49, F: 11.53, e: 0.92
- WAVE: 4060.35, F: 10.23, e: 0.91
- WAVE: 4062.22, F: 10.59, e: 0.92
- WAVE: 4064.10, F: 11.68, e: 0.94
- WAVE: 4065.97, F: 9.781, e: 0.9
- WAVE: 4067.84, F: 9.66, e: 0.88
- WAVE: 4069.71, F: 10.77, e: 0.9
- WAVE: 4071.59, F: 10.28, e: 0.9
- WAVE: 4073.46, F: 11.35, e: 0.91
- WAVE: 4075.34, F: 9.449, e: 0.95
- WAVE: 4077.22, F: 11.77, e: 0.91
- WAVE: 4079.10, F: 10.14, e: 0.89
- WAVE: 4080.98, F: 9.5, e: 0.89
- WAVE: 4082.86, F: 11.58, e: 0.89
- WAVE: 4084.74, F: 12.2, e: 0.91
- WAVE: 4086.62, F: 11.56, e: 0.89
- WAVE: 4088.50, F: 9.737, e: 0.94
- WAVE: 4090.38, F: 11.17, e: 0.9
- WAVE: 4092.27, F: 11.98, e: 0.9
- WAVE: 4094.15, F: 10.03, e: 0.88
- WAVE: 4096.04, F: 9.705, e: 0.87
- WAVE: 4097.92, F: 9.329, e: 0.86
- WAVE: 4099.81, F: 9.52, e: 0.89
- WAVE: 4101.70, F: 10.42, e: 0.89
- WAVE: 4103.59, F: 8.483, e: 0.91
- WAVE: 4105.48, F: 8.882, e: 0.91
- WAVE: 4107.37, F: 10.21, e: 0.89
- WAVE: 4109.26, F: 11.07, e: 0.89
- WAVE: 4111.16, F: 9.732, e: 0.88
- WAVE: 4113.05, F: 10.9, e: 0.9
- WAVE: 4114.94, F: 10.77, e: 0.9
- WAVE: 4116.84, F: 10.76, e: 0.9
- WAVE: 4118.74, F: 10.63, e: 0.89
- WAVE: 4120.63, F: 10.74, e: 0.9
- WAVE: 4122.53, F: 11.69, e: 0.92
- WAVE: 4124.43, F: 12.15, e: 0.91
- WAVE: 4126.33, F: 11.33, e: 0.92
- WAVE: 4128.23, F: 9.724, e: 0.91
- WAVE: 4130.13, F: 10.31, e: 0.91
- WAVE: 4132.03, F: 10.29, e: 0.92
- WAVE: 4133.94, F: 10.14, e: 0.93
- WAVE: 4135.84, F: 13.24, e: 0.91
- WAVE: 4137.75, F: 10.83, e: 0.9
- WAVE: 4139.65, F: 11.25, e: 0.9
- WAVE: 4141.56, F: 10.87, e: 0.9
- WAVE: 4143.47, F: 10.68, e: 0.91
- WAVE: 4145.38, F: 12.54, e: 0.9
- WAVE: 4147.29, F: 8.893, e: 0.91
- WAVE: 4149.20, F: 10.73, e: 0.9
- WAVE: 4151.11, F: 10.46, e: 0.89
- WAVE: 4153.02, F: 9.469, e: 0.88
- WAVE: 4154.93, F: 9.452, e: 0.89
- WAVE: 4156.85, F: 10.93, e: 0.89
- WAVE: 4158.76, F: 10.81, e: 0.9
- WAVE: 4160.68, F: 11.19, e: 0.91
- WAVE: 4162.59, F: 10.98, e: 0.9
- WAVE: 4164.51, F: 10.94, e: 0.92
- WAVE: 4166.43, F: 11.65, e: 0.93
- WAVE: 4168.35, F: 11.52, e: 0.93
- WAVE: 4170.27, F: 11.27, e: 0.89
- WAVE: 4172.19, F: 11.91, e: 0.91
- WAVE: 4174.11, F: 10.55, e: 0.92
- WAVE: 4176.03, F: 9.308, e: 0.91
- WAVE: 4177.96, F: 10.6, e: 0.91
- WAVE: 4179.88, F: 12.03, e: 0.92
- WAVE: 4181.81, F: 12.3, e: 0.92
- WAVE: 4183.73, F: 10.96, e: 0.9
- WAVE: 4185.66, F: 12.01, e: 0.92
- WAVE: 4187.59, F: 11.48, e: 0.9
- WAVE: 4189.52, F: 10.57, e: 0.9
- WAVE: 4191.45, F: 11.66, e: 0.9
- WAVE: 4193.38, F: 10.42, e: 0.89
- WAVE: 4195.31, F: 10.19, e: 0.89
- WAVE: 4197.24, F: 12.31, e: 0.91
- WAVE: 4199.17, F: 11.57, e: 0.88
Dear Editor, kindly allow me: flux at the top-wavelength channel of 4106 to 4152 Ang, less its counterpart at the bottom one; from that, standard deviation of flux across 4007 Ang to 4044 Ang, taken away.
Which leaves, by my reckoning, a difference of -0.8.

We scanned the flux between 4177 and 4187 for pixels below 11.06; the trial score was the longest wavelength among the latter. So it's 4183.73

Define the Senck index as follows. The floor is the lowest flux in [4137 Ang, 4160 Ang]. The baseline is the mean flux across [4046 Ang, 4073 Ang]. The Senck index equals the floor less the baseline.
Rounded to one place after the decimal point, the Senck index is -1.5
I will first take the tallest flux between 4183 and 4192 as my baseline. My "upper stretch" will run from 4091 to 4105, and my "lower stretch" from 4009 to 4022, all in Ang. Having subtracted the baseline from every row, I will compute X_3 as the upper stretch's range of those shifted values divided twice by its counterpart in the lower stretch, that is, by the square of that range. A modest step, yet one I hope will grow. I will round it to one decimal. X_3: 2.2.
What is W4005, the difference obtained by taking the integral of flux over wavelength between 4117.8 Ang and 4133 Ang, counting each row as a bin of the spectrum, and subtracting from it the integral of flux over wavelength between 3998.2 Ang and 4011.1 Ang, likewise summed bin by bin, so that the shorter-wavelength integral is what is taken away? 27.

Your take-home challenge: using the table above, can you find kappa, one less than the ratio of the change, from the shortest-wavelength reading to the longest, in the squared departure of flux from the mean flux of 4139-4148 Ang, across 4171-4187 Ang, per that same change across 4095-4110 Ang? -1.2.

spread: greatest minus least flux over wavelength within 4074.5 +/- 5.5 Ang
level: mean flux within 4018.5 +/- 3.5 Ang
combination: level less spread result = 9.4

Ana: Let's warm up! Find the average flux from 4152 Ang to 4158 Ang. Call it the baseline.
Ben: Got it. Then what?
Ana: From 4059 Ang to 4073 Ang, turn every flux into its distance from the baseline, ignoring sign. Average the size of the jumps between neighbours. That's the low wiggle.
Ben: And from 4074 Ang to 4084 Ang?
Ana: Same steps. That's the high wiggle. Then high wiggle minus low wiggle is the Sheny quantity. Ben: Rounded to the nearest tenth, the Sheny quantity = 0.4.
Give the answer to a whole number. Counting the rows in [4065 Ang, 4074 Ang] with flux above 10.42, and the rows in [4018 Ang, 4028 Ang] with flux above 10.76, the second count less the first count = 3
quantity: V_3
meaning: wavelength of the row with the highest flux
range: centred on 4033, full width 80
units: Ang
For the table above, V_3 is 4012.03 Ang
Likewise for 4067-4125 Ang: 4084.74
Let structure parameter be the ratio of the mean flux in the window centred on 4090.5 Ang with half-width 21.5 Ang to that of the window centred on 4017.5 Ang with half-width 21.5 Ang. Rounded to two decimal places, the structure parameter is 0.97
